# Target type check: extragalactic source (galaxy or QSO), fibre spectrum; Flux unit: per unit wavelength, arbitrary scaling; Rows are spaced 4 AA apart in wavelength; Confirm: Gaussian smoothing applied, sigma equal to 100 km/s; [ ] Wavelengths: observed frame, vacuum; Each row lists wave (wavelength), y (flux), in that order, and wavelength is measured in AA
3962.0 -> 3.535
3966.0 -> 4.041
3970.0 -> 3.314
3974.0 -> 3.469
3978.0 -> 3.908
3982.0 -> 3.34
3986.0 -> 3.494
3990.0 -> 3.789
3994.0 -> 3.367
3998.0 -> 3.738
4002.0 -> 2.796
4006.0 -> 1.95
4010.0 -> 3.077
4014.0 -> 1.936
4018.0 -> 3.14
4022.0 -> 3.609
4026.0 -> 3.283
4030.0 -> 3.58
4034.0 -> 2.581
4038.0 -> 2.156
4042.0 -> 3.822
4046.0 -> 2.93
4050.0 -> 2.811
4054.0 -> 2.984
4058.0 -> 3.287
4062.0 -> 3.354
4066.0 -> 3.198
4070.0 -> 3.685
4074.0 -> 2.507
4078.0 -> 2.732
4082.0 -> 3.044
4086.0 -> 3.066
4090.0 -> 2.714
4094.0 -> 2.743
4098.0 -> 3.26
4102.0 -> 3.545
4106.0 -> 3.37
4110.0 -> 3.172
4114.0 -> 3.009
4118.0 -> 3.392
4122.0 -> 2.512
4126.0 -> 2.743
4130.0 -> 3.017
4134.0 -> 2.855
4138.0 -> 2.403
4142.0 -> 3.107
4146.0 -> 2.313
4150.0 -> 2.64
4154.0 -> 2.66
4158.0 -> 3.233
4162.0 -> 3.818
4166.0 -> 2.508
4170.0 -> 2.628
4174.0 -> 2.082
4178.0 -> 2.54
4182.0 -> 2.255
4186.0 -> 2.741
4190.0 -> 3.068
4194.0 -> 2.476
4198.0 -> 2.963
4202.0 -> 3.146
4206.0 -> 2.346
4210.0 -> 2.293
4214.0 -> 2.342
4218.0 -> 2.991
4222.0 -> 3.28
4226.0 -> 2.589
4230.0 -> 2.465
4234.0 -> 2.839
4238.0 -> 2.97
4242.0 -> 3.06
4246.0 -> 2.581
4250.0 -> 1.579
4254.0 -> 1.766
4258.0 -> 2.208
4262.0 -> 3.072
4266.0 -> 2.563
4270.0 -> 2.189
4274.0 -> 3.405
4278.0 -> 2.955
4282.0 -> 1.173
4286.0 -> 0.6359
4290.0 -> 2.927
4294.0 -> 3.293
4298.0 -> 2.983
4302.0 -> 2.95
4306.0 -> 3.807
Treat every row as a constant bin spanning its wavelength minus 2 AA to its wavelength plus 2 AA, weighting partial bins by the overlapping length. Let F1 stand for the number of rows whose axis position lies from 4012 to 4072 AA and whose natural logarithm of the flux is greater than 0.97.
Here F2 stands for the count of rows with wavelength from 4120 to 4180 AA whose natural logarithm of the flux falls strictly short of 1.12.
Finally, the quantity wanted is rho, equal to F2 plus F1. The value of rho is 24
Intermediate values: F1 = 12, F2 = 12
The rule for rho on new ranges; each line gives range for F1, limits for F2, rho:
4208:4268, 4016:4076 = 12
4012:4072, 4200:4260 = 25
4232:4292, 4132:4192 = 18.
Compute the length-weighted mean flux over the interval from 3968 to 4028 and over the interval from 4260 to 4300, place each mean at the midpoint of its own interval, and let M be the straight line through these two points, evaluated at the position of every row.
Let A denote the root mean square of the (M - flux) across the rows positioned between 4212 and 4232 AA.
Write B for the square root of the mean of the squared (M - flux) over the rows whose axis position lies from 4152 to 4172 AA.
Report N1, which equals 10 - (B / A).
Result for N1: 8.55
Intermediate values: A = 0.356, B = 0.52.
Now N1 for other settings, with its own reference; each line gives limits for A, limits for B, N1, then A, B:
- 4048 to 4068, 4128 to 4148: 8.45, 0.221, 0.34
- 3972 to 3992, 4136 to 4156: 9.13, 0.408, 0.36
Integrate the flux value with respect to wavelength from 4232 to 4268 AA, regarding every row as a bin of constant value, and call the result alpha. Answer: 91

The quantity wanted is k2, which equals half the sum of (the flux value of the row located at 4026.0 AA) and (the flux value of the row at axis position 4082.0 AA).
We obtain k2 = 3.16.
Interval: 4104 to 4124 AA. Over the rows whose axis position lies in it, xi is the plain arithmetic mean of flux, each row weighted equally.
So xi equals 3.1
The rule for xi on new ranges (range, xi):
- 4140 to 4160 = 2.8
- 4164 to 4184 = 2.4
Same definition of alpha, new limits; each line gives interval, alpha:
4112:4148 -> 101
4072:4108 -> 108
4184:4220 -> 97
